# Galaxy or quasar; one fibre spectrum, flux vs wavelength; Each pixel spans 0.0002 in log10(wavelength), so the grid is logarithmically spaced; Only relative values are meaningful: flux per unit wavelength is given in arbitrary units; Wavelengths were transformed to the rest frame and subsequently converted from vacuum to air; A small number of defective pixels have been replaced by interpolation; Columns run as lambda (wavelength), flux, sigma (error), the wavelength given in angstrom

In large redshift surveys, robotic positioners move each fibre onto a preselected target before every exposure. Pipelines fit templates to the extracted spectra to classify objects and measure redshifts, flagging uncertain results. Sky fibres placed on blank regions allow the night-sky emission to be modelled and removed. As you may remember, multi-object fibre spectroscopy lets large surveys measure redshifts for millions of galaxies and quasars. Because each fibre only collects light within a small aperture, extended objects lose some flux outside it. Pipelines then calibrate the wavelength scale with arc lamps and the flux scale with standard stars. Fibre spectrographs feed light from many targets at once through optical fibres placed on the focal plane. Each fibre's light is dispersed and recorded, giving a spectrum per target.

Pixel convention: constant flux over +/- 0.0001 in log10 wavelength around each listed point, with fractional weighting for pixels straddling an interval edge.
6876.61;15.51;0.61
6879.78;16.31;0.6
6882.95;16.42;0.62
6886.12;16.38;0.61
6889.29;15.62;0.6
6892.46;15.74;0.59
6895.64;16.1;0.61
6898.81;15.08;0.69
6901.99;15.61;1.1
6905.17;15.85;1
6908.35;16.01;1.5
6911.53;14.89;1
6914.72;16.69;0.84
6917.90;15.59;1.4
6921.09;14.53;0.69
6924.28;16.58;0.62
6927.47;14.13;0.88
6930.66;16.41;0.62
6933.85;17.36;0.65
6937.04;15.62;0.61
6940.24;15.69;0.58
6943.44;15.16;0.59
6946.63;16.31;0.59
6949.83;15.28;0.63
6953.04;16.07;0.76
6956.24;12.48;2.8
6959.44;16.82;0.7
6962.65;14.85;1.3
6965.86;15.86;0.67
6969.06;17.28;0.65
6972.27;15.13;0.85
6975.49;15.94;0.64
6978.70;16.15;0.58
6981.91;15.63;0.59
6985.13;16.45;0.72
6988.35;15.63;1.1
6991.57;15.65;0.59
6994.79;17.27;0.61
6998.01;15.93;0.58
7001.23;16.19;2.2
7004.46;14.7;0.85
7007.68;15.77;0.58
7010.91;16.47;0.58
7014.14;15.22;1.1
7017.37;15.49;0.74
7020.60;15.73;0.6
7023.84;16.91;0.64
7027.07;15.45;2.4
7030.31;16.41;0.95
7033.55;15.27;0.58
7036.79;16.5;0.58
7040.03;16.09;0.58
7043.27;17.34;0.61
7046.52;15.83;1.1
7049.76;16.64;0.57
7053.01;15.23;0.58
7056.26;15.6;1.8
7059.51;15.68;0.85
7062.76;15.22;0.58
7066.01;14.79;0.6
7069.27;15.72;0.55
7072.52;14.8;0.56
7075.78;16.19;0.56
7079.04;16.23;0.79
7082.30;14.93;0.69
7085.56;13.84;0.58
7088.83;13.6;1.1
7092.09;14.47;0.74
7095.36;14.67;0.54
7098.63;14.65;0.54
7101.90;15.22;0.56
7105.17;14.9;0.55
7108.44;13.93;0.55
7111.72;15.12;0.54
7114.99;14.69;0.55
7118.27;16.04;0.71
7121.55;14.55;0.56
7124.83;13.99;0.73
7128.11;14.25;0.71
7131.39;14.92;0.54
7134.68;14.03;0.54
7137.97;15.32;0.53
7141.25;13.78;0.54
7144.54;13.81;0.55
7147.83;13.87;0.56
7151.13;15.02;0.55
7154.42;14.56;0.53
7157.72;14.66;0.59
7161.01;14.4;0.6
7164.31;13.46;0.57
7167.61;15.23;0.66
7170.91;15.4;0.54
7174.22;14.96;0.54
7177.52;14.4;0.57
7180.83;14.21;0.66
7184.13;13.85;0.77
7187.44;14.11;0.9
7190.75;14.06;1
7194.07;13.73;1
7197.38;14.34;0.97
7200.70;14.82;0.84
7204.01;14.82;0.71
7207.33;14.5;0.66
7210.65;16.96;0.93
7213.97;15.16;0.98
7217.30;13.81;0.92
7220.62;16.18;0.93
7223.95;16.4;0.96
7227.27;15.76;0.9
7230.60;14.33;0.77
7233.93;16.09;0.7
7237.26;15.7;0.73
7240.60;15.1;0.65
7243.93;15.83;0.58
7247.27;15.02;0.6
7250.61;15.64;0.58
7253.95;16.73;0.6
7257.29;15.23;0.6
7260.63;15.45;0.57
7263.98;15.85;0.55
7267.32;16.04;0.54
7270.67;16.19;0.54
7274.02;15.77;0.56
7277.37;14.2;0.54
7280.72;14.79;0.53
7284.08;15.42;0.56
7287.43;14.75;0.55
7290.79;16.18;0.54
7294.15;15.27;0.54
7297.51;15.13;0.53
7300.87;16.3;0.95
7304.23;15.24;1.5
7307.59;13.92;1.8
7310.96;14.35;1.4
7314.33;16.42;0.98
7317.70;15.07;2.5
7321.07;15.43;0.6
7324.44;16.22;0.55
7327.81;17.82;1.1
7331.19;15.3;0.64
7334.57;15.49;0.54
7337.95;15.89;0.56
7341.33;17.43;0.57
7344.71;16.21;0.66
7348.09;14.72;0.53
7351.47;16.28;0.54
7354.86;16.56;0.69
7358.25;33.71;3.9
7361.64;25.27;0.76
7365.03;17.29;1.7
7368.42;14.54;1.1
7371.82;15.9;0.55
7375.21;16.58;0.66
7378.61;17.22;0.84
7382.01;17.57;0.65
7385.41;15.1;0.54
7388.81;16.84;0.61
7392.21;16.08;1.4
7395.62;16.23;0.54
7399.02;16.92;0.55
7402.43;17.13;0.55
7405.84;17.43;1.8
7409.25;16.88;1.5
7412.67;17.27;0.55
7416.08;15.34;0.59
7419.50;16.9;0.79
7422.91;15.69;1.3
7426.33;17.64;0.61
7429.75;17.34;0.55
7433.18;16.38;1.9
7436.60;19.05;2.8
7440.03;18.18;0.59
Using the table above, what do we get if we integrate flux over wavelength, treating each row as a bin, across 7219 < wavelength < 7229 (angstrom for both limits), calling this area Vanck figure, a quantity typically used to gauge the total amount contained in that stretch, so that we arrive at 161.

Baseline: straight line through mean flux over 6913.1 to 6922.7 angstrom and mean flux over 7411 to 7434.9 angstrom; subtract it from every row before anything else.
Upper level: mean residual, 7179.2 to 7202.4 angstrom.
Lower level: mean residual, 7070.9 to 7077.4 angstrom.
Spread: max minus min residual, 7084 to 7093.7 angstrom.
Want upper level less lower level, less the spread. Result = -2.44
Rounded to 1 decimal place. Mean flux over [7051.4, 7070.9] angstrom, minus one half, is 14.9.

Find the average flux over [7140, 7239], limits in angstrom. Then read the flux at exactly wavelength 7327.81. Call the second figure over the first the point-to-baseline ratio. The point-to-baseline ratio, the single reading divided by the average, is 1.21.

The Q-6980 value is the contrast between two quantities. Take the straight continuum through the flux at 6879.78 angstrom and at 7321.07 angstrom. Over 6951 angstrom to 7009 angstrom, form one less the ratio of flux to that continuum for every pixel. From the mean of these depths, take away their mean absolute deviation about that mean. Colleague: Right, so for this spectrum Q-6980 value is -0.022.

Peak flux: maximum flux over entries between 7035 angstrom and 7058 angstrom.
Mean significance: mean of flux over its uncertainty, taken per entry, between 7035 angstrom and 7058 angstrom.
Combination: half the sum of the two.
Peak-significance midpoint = 20.3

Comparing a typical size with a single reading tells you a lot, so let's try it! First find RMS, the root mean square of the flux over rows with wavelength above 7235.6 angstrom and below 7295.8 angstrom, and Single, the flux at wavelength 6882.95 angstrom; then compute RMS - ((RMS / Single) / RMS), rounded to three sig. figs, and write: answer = 15.5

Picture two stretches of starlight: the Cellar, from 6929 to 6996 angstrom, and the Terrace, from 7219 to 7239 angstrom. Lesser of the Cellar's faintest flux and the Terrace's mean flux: 12.5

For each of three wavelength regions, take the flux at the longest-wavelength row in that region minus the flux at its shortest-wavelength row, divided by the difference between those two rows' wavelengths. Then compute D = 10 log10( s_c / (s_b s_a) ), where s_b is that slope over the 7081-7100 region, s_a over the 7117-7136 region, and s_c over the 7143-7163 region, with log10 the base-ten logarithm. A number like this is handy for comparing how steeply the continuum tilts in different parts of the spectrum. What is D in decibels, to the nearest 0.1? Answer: 12.3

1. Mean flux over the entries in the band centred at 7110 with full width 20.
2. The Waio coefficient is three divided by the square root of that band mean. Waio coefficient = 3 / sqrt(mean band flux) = 0.775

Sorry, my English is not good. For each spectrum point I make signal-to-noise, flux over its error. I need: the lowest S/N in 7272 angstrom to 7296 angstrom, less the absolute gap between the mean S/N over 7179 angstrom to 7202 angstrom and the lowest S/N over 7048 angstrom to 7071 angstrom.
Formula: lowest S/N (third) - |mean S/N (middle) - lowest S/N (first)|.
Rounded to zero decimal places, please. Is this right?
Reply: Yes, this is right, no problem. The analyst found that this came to 18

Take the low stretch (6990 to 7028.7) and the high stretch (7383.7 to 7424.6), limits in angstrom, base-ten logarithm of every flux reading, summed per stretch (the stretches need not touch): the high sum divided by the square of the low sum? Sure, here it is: 0.070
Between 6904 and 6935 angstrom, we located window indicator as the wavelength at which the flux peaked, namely 6933.85 angstrom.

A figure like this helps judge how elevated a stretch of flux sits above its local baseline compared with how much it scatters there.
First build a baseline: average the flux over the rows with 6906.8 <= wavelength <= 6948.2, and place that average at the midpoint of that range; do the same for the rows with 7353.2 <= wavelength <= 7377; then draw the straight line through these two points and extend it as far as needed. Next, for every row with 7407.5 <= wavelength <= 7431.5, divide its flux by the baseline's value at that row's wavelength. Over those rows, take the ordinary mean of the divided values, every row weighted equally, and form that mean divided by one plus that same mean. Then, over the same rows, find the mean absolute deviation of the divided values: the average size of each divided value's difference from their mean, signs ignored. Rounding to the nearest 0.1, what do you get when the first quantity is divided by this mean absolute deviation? 13.3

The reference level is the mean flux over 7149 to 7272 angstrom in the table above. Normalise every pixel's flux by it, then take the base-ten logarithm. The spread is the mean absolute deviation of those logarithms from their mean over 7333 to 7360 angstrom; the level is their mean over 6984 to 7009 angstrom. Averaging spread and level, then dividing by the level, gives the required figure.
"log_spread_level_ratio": 2.0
